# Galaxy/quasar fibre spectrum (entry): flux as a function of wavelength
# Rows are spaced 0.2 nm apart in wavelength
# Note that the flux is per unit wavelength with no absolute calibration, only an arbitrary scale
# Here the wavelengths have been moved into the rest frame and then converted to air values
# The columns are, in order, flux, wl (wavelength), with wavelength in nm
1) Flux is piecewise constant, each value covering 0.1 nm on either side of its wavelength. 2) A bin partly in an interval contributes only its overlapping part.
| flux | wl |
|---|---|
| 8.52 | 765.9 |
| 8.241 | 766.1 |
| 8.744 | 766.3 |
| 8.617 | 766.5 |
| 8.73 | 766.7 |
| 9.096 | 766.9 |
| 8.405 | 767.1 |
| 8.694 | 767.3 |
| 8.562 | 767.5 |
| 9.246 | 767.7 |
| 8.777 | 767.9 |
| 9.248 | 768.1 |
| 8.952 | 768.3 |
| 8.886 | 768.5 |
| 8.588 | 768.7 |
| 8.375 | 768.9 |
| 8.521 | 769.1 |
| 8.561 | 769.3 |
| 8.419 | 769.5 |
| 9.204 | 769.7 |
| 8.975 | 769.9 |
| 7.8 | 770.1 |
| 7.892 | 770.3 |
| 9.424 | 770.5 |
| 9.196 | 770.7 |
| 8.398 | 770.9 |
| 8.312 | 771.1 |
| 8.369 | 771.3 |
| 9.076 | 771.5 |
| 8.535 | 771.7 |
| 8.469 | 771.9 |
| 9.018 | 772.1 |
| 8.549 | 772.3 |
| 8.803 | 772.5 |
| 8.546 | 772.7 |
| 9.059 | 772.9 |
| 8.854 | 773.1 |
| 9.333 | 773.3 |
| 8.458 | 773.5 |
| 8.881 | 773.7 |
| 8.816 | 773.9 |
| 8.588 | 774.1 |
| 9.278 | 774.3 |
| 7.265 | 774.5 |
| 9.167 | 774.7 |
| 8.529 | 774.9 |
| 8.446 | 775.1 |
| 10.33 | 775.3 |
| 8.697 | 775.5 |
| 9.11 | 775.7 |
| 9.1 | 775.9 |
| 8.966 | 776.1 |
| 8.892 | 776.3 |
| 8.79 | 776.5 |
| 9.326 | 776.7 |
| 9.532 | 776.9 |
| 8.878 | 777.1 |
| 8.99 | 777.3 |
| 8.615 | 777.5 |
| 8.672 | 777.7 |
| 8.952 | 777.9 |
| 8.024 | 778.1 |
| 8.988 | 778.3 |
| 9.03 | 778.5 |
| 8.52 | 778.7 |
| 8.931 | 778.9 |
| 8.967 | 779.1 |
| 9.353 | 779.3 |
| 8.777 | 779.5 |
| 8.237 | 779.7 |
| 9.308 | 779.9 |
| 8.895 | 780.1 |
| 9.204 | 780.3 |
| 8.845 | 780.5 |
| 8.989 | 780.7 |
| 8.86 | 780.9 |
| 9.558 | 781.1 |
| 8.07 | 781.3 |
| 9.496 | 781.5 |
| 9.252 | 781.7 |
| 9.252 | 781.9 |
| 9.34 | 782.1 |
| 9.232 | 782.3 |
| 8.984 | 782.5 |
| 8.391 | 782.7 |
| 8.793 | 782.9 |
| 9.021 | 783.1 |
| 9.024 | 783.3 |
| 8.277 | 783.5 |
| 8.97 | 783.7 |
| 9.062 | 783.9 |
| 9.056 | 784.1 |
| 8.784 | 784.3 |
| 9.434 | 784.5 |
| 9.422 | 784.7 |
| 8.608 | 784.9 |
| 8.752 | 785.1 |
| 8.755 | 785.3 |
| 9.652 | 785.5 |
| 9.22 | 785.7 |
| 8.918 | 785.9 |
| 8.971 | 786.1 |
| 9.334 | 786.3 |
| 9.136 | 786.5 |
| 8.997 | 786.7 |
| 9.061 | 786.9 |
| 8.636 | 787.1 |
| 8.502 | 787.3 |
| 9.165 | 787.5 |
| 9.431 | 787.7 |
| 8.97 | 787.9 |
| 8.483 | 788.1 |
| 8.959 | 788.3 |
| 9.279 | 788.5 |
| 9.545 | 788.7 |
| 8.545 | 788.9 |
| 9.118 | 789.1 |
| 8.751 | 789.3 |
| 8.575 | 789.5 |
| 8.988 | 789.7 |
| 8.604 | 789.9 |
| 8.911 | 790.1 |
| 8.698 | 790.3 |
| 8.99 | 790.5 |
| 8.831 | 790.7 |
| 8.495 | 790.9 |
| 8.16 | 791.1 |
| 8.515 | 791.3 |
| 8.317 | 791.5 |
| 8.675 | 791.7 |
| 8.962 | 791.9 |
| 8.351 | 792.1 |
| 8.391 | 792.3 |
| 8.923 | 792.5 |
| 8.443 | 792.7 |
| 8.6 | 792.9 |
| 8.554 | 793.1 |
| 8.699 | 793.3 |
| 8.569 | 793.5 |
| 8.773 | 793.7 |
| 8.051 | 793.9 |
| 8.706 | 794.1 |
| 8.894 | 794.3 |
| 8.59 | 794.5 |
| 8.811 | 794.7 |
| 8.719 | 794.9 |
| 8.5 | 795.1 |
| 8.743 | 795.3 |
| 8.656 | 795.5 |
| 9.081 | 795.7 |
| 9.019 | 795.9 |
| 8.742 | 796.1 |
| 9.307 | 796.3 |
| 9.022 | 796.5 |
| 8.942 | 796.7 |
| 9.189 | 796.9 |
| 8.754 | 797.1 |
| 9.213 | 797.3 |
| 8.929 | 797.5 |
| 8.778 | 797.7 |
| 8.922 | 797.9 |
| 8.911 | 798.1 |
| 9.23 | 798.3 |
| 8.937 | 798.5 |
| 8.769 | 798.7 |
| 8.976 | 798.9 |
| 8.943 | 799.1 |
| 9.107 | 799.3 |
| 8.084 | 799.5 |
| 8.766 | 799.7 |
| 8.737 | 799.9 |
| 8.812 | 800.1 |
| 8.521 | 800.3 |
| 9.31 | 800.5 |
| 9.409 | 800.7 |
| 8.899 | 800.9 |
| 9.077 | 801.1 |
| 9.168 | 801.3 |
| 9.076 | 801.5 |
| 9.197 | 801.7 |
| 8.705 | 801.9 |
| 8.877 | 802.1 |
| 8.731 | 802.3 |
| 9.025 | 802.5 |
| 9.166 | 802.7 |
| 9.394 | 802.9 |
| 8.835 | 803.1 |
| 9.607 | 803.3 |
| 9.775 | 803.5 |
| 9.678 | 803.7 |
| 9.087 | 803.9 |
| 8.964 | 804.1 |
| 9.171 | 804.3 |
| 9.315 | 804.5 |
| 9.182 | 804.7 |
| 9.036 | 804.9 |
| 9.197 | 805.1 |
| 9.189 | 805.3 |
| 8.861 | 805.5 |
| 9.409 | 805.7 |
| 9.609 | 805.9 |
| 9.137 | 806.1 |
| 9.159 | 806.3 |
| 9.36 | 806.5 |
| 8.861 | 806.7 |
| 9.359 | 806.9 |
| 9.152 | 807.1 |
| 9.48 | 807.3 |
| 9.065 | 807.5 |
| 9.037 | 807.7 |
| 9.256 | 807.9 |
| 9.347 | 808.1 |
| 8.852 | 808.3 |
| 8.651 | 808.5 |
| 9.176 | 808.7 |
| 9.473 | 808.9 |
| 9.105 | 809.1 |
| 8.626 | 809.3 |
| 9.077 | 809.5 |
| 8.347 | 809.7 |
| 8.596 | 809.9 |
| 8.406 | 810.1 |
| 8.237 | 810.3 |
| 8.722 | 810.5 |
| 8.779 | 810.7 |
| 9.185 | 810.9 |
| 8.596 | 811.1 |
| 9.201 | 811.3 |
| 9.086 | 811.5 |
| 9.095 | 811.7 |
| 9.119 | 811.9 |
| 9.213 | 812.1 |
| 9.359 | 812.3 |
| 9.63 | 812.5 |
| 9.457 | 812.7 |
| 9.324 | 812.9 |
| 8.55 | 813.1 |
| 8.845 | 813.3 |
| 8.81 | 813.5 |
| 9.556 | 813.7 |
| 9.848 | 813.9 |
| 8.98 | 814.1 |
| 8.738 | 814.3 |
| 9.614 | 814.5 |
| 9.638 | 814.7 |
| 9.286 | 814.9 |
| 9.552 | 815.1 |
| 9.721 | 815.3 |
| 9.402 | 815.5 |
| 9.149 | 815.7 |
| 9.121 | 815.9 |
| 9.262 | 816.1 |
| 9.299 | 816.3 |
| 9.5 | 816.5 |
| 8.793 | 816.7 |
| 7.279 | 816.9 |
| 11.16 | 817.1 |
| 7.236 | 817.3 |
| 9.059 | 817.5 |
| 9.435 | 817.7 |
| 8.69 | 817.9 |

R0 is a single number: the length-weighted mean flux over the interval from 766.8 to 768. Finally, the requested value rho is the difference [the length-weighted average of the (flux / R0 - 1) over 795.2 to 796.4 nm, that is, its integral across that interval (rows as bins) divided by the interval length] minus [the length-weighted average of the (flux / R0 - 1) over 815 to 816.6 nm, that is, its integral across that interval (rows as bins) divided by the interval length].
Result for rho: -0.05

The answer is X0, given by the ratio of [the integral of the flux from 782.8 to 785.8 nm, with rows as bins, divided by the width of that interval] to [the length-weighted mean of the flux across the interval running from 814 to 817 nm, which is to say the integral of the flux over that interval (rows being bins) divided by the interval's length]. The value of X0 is 0.98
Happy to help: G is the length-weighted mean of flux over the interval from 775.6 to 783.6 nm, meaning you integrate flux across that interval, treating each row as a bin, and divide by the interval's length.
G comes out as 8.94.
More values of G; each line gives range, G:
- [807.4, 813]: 9.00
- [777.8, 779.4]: 8.85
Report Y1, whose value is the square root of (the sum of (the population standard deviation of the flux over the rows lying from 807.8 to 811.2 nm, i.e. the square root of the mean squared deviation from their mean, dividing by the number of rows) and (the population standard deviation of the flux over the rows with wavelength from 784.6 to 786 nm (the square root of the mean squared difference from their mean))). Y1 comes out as 0.85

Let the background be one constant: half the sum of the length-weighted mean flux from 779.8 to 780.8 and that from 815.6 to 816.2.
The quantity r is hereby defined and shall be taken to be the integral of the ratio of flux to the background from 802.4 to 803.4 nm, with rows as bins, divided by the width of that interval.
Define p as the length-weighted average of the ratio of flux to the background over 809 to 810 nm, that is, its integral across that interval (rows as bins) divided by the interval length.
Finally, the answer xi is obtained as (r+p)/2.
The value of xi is 0.985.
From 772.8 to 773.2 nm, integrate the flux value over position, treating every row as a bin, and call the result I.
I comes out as 4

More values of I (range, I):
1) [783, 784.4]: 12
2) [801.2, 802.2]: 9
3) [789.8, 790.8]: 9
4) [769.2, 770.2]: 9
